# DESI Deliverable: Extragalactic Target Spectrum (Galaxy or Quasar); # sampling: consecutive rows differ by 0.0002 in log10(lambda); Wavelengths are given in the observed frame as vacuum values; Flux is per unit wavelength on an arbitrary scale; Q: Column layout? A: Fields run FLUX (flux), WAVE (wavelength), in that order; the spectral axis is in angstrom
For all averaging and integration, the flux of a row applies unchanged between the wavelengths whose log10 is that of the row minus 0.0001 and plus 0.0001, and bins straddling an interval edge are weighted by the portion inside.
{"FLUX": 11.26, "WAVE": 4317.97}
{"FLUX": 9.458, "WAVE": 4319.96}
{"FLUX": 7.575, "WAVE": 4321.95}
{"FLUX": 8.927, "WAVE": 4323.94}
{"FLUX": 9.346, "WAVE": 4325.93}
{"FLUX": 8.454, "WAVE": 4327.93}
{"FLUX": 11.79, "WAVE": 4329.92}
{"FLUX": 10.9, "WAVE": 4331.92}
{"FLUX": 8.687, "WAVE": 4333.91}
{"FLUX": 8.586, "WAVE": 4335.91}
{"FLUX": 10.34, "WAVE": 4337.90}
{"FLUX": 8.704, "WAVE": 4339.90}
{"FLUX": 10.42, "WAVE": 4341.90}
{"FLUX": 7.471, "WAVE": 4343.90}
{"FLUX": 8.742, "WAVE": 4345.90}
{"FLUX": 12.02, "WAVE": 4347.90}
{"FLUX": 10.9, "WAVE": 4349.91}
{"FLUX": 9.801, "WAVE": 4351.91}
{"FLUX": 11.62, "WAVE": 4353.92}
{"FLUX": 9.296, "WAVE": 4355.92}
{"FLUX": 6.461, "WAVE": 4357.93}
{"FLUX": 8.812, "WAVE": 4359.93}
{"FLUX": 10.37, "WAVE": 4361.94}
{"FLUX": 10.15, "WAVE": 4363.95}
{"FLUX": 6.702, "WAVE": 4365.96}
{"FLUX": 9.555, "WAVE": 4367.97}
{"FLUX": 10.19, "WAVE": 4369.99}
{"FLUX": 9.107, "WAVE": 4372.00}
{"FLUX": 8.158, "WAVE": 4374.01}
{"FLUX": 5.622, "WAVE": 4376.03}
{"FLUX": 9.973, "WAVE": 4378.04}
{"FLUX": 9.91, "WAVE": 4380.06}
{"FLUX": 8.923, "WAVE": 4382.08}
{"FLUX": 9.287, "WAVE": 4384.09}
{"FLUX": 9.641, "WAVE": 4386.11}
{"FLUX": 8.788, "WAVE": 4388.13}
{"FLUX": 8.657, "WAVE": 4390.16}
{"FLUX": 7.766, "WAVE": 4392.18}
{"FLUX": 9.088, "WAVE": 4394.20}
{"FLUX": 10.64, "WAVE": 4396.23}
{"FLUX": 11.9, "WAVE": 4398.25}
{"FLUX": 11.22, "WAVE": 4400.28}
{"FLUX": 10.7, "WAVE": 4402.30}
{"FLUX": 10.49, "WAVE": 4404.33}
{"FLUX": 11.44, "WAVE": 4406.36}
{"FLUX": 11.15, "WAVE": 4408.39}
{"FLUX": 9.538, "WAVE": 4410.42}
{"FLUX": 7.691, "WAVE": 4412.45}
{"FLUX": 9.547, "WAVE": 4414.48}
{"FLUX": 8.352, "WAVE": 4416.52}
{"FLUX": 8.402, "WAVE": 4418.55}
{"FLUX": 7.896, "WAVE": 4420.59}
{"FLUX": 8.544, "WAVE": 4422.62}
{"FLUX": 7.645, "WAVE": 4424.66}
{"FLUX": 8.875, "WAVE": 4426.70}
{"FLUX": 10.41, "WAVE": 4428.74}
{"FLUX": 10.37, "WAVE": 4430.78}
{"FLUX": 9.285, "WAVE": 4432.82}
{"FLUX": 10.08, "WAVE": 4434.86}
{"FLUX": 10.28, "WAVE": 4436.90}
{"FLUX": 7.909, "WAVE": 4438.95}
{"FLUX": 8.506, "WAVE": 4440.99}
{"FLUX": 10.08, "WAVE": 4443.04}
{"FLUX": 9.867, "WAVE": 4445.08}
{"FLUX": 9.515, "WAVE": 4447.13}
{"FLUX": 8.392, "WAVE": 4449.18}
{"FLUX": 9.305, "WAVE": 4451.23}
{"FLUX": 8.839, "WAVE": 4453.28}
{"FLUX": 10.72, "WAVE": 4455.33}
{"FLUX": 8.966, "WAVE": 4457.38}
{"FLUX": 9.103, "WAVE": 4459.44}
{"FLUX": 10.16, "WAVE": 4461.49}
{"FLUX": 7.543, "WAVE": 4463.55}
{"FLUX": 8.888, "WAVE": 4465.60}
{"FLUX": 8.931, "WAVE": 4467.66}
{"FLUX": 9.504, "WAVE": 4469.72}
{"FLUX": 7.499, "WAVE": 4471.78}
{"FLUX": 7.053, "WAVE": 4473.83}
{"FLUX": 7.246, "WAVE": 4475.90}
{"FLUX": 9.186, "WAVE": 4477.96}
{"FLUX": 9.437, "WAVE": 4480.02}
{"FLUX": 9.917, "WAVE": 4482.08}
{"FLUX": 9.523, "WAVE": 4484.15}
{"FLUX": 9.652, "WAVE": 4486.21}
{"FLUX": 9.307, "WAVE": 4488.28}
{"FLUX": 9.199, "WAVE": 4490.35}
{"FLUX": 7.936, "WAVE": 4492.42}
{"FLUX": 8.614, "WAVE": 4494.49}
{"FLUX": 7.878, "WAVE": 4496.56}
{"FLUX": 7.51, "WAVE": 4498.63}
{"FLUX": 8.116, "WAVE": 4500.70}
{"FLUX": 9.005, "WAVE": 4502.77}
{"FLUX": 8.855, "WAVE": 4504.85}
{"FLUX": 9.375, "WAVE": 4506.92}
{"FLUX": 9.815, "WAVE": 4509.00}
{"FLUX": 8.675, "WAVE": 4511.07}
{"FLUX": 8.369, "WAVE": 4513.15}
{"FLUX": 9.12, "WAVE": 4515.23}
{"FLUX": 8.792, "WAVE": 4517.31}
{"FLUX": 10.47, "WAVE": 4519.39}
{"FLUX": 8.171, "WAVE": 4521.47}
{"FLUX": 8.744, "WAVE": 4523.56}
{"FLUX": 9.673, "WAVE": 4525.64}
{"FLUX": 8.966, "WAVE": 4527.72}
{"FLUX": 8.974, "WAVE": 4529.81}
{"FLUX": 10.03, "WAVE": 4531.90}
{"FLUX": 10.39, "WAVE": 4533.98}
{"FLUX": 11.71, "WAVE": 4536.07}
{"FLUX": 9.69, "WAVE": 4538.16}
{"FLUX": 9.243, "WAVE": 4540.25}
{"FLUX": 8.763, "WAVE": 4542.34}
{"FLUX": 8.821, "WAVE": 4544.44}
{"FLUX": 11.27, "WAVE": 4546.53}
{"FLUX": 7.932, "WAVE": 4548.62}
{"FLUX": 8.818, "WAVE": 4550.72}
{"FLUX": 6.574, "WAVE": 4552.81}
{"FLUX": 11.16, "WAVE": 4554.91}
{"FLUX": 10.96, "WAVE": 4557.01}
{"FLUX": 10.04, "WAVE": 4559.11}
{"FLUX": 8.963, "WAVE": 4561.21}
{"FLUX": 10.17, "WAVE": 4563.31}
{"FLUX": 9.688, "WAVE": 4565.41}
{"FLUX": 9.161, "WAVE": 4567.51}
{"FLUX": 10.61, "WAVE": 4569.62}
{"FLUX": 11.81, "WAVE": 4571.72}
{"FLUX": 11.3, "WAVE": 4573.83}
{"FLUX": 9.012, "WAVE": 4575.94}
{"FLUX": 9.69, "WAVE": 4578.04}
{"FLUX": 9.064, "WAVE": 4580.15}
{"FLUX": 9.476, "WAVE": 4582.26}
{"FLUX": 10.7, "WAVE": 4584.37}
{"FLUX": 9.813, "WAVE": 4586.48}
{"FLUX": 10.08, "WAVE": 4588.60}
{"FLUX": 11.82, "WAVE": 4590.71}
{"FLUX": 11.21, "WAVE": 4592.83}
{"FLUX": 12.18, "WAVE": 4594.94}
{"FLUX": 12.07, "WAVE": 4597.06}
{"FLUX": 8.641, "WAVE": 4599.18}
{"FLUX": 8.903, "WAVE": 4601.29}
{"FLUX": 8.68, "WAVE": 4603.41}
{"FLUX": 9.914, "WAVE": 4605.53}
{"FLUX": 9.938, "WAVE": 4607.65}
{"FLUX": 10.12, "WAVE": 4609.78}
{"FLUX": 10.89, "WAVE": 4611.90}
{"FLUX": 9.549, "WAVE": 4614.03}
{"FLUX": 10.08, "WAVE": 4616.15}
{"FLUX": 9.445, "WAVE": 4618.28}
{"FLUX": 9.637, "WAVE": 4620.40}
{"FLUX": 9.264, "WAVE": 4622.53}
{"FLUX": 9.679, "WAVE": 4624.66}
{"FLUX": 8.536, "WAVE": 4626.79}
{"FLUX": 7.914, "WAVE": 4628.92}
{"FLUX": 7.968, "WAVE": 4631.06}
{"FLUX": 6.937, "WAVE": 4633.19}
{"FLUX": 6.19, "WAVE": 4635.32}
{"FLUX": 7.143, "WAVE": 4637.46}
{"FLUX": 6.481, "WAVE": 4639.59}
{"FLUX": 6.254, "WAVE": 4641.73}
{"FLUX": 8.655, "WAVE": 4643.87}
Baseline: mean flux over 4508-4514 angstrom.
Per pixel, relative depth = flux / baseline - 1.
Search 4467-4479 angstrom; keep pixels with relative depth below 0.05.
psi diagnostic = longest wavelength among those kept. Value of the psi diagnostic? 4477.96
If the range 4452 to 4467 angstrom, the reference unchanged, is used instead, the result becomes 4465.60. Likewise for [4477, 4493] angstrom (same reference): 4492.42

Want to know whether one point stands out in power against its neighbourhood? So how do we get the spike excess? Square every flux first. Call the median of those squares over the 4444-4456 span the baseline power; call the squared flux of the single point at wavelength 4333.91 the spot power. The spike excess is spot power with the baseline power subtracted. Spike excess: -13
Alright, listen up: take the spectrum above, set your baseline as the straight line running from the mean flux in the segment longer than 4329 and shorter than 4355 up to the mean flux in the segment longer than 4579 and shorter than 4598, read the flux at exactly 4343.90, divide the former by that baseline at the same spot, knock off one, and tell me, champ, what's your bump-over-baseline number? -0.253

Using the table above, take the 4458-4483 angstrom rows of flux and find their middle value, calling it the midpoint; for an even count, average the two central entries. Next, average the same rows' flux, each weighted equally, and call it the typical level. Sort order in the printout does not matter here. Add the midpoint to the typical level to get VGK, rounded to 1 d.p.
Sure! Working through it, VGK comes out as 17.7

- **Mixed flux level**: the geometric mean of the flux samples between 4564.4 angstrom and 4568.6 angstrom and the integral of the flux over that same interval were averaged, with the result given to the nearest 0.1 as 24.5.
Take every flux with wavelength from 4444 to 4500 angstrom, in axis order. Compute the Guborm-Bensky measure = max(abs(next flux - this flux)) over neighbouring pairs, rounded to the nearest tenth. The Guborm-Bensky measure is 2.6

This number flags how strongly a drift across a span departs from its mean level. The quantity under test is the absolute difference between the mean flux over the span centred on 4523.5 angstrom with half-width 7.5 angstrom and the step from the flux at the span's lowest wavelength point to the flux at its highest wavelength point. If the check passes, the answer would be 8.9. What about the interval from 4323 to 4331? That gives 6.8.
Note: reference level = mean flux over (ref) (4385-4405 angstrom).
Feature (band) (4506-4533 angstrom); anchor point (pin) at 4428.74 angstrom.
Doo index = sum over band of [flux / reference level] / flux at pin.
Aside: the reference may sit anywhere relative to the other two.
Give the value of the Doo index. 1.2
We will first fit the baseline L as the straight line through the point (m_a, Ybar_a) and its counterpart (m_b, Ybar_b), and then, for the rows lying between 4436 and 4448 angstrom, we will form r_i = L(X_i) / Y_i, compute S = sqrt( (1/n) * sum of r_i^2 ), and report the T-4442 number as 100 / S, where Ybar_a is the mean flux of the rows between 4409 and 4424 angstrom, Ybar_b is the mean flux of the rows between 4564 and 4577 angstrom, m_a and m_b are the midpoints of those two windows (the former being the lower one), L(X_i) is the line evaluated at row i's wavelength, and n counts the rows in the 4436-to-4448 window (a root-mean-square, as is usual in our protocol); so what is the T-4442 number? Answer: 104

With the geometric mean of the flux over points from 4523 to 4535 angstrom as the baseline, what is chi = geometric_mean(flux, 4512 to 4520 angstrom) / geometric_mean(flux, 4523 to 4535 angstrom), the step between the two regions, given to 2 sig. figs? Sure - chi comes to 0.97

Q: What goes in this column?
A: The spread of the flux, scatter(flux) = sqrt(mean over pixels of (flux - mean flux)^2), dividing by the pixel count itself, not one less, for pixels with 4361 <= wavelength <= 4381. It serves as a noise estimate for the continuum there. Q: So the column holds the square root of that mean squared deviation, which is 1.55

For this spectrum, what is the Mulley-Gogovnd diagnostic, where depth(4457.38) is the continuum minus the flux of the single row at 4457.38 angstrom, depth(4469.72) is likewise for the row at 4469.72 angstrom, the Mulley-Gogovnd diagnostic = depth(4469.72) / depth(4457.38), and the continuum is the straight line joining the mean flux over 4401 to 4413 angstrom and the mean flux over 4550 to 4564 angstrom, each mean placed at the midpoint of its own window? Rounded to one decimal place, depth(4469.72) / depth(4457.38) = 0.4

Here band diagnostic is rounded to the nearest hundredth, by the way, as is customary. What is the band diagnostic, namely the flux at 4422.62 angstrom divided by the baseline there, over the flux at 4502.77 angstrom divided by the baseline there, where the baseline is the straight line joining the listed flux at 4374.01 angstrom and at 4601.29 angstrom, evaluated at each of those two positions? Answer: 0.98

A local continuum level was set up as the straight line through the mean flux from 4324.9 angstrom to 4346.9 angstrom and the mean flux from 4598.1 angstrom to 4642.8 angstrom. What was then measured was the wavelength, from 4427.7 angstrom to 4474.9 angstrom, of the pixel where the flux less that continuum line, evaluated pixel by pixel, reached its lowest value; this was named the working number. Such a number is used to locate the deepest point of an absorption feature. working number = 4473.83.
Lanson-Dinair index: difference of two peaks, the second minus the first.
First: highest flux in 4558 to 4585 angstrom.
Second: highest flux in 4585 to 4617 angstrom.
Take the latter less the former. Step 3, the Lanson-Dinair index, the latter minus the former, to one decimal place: 0.4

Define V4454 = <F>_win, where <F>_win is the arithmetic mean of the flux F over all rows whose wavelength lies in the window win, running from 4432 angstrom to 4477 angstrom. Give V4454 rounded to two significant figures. 9.0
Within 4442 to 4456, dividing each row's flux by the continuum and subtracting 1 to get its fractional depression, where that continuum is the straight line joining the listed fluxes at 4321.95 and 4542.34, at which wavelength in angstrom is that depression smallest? 4449.18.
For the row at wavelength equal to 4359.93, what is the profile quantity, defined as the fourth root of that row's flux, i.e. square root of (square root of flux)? 1.72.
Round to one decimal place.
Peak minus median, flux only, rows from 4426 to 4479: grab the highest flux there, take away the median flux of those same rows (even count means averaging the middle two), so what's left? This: 1.6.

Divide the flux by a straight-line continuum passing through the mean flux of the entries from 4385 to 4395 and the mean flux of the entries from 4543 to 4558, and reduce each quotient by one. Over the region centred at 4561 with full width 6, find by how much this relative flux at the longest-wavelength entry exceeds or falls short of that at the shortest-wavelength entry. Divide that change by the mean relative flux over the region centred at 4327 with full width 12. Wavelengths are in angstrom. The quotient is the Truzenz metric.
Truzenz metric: 0.1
